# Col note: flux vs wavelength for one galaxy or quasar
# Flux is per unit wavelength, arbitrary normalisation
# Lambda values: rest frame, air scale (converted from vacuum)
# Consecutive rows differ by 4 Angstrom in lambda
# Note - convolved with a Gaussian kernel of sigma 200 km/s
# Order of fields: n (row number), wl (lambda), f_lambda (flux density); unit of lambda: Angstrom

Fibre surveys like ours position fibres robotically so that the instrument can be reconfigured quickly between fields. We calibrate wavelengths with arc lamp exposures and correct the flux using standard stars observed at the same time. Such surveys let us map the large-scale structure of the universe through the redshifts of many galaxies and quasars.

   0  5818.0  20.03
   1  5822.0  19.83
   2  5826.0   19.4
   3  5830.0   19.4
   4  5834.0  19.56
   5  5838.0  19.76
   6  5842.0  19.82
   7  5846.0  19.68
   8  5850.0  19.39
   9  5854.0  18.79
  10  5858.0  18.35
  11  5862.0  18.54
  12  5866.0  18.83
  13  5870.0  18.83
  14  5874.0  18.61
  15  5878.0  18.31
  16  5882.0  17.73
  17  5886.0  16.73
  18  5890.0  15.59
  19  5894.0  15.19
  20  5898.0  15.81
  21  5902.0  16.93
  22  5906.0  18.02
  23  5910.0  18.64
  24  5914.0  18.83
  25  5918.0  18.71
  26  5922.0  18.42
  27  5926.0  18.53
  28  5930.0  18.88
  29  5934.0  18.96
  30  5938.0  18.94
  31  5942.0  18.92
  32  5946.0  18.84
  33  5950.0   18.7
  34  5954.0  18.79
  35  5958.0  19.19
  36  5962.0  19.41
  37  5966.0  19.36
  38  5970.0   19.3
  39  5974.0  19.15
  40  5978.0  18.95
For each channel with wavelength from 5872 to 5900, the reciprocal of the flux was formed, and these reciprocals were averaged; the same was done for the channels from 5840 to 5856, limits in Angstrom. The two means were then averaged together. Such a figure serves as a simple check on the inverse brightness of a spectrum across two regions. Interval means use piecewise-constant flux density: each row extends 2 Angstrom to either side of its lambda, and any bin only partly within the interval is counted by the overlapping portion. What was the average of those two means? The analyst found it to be 0.056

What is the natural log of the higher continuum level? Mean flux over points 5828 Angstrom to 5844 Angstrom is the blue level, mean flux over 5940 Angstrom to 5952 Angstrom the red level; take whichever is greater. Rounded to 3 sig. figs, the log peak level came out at 2.98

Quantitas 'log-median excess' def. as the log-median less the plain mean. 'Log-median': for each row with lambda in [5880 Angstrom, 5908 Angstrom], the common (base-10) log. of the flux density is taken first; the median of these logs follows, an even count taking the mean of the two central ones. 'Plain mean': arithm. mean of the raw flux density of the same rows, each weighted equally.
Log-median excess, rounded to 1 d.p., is -15.3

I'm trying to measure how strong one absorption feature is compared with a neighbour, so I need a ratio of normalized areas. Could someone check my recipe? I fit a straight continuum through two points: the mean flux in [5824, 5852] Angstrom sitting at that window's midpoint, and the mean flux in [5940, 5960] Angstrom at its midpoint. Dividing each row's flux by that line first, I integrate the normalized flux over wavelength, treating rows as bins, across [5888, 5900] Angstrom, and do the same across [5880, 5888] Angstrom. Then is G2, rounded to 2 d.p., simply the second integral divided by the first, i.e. 0.74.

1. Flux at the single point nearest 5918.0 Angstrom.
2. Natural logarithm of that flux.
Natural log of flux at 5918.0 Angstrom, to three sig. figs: 2.93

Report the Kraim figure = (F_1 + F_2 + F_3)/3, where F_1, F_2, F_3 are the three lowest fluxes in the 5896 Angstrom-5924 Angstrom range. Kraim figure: 16.9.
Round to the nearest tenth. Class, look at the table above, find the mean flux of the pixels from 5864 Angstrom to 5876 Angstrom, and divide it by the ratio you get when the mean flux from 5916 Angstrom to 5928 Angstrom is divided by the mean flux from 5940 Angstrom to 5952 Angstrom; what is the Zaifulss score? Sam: 19.0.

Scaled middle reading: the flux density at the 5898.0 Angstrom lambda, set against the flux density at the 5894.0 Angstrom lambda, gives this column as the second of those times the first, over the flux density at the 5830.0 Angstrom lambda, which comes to 12.4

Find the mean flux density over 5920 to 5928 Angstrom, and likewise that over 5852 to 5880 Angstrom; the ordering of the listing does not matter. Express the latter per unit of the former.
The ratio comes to 1.01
